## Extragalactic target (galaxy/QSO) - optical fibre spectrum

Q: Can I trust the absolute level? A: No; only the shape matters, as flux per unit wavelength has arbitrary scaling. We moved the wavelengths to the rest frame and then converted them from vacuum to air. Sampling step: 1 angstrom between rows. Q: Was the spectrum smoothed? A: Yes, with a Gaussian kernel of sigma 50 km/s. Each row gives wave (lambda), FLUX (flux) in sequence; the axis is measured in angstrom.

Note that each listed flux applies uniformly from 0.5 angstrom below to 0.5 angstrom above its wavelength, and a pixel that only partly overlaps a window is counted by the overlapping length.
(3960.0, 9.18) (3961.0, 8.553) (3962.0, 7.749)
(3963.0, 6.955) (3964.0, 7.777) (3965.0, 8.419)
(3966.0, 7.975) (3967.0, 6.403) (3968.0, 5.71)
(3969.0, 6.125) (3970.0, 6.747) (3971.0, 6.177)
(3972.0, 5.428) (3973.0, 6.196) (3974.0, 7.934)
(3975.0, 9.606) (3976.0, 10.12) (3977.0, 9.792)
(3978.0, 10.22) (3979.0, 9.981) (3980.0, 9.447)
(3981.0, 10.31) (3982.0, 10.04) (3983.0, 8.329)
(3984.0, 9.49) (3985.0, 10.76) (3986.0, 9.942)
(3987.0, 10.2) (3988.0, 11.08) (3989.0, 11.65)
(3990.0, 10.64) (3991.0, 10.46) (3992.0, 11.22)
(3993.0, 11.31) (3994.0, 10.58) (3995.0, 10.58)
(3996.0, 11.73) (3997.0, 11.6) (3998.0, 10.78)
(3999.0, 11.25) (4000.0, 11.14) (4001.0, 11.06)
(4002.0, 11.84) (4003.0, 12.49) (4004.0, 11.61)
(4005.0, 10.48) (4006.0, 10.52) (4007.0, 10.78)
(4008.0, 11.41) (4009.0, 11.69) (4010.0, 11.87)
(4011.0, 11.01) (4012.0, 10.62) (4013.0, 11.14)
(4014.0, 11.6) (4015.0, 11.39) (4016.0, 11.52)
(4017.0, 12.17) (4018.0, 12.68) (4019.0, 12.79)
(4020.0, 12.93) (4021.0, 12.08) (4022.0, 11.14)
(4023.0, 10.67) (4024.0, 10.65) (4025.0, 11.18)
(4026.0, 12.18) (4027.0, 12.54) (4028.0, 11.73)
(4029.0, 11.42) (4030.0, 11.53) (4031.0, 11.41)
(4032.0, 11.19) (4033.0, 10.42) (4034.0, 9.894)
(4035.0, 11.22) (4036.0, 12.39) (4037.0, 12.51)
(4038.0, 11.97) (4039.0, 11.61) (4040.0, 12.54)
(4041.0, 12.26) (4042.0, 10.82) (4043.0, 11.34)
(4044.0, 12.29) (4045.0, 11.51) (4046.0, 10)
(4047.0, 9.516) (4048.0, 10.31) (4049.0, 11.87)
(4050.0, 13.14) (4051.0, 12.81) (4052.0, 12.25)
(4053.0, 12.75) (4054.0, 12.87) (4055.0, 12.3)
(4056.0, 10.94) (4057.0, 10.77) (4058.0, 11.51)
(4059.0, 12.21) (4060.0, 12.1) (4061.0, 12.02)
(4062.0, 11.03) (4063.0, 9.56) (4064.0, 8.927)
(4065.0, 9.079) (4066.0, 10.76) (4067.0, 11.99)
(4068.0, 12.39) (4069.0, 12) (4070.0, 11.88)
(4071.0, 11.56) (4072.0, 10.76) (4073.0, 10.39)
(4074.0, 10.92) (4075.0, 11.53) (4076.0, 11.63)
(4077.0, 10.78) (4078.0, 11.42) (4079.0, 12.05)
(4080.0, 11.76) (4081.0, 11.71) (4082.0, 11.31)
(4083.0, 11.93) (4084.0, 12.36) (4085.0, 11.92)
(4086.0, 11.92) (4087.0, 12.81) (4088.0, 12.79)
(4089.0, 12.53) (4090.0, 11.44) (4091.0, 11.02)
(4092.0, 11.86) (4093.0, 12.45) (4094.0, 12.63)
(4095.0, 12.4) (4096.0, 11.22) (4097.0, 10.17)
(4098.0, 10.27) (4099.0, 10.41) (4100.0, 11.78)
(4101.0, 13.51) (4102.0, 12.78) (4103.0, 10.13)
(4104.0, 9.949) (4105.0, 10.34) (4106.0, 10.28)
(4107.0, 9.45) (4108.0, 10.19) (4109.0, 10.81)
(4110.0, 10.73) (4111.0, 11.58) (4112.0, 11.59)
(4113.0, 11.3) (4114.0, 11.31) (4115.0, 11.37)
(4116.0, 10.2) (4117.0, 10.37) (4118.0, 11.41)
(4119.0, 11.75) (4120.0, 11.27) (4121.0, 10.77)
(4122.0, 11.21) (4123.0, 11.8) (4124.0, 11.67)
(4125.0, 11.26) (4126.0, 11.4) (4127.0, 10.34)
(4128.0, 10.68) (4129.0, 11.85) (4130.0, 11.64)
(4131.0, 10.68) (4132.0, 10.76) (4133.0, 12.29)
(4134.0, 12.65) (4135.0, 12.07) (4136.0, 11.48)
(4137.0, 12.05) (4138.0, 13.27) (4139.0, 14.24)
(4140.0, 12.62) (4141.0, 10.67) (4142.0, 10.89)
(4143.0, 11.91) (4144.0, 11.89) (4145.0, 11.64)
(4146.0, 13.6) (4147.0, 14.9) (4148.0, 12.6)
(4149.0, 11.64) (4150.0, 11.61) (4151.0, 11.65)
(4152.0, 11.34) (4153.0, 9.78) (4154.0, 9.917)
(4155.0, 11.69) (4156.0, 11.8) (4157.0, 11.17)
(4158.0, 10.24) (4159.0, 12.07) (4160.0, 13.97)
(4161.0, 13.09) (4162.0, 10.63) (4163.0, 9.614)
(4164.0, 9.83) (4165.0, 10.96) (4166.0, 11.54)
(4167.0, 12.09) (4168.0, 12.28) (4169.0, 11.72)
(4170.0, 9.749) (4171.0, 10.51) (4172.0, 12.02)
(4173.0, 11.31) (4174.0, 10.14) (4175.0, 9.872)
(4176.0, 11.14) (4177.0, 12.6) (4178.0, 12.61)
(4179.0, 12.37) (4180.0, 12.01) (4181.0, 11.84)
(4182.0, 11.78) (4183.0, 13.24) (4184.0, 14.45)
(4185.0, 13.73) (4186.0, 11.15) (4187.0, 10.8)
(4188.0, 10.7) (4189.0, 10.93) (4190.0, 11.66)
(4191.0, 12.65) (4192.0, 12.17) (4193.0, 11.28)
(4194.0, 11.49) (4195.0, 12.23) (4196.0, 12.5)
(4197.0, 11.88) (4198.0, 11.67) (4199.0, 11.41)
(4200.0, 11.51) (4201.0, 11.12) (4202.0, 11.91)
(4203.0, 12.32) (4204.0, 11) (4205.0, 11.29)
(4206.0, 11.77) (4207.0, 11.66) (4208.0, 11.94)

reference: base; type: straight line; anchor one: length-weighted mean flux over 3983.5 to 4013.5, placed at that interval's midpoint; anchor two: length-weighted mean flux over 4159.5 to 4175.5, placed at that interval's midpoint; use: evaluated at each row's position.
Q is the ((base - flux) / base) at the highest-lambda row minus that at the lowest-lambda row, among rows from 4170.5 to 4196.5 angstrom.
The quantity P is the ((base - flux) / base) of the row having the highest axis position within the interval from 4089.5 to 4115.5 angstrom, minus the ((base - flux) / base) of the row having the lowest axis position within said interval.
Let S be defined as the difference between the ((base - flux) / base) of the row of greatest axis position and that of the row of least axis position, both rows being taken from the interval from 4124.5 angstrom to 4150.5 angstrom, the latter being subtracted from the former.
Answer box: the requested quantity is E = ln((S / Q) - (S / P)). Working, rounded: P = 0.01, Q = -0.2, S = -0.03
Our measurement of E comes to 1.3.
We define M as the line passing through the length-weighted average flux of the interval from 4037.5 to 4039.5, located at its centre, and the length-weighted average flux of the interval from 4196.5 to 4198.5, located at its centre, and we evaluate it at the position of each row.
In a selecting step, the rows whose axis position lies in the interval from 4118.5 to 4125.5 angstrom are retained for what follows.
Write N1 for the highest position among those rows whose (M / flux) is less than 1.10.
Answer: 4125.0 angstrom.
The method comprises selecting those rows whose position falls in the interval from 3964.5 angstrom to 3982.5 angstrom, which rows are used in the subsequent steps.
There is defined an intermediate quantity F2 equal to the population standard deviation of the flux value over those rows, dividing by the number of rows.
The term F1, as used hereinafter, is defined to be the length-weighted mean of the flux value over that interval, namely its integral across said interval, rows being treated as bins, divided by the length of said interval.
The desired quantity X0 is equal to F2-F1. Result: -6.4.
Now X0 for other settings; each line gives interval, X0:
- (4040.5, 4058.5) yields -10.6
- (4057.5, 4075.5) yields -10.1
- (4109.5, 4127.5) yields -10.7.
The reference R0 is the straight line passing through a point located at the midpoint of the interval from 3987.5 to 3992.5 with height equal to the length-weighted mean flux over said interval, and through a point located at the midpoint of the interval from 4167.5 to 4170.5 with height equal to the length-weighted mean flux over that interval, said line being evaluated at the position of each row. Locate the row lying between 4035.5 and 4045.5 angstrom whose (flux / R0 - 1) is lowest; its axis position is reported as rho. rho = 4042.0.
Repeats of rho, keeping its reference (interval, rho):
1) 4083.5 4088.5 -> 4086.0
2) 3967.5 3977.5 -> 3972.0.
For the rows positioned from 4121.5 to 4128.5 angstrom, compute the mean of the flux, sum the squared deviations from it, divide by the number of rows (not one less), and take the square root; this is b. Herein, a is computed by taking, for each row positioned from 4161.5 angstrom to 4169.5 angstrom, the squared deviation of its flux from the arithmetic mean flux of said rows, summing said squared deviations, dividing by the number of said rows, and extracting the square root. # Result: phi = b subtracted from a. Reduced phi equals 0.45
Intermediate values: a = 0.94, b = 0.5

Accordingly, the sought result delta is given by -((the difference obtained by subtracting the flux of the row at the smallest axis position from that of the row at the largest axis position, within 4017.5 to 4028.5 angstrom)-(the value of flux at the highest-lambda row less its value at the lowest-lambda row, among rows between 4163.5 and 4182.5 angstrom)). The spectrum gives 3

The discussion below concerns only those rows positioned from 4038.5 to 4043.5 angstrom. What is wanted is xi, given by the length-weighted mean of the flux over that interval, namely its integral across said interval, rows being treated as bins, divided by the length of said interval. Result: 11.7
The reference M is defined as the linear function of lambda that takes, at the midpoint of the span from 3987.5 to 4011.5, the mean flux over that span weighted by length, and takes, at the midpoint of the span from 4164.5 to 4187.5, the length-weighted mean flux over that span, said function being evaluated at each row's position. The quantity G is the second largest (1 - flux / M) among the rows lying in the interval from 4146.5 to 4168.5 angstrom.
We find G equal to 0.16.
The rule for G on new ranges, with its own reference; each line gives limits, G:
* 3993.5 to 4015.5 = 0.06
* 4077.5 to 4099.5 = 0.11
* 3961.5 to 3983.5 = 0.49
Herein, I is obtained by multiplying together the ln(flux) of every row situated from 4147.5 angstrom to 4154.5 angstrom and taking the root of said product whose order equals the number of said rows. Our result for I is 2.41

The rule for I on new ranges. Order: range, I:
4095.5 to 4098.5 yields 2.36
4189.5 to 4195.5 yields 2.48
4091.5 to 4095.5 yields 2.51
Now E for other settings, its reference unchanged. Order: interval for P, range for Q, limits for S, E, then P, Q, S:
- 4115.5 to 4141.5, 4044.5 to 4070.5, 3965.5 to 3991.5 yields 0.5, -0.04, 0.0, -0.22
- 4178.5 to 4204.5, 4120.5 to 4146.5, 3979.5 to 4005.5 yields 0.1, 0.12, -0.3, -0.09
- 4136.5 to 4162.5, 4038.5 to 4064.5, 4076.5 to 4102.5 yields -0.4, 0.13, 0.2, -0.18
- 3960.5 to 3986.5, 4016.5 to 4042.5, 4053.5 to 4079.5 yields 0.2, -0.12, 0.1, 0.08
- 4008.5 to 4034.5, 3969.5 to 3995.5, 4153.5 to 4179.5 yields 0.7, 0.16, -0.3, -0.22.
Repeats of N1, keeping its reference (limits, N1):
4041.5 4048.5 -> 4045.0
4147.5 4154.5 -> 4152.0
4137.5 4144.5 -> 4144.0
